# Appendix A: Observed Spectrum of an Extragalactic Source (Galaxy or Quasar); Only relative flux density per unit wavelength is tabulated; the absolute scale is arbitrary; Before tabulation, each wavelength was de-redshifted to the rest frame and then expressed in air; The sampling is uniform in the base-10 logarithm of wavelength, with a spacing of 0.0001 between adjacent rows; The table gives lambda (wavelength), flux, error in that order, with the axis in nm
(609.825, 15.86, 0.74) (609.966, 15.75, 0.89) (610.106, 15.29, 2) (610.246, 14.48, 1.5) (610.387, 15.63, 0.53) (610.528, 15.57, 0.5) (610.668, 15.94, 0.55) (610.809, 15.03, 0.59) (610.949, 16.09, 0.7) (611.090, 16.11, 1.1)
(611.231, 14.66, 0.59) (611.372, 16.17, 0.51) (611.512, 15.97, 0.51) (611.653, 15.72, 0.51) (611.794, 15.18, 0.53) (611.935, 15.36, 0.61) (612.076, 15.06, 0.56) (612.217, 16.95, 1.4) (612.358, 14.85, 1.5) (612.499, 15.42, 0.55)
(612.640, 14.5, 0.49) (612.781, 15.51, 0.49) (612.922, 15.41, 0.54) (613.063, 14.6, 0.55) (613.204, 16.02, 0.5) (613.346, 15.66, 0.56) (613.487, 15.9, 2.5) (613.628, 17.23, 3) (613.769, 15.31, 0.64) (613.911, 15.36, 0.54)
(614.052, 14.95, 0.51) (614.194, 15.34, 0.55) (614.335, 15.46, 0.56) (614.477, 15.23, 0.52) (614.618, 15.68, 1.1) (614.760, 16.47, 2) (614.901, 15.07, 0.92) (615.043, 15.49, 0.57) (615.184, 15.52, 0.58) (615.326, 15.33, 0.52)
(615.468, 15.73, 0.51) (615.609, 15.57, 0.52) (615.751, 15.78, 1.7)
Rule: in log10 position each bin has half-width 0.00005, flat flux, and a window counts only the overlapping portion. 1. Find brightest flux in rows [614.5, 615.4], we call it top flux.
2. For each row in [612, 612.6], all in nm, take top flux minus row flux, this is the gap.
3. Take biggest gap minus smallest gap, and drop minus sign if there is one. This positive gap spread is 2.1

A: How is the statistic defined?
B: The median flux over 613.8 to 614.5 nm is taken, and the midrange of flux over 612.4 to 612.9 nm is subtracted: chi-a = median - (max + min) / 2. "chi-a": 0.3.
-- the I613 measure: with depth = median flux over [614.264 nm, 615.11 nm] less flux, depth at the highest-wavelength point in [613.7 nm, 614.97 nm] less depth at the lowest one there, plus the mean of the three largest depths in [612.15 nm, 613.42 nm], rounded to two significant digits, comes 1.1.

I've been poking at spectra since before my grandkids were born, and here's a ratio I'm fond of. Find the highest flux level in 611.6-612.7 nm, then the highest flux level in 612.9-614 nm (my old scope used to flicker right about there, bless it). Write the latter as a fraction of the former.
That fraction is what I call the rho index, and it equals 1.02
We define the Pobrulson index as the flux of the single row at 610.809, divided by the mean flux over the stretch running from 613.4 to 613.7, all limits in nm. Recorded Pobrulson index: 0.91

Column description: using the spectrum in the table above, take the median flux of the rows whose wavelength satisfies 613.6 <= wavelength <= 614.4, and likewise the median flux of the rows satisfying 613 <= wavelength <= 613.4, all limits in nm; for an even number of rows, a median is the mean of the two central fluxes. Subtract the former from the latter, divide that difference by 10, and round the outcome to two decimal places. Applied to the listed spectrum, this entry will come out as 0.03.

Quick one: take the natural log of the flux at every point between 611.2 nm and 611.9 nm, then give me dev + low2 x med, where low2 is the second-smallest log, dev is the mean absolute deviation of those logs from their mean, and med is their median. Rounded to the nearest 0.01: 7.53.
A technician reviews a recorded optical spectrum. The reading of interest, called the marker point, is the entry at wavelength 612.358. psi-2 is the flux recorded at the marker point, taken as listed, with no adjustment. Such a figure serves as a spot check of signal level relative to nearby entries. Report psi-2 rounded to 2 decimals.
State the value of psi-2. 14.85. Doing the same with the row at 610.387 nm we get 15.63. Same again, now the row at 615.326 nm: 15.33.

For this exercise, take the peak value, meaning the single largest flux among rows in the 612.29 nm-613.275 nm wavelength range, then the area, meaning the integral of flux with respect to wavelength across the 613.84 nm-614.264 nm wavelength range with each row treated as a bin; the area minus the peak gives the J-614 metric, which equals -10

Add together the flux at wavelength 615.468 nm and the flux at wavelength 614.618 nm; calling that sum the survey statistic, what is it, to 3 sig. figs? 31.4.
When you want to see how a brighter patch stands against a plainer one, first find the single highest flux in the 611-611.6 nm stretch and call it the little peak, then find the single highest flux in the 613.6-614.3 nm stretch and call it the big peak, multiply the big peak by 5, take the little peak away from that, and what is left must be 70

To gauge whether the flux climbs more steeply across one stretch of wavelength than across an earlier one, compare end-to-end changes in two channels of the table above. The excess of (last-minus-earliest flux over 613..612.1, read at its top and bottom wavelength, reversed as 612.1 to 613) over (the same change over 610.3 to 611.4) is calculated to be -2.1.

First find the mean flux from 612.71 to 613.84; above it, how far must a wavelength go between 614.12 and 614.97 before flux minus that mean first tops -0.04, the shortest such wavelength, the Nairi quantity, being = 614.618 nm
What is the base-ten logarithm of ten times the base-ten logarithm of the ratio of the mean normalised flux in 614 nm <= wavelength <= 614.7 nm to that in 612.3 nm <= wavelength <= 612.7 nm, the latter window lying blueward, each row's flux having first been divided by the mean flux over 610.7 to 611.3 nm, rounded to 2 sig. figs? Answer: -0.93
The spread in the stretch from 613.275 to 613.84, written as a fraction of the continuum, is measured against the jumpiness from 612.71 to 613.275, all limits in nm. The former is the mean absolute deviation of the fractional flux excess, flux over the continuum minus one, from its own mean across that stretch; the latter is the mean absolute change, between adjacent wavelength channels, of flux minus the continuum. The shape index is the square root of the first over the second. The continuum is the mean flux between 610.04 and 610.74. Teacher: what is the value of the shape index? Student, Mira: 0.22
